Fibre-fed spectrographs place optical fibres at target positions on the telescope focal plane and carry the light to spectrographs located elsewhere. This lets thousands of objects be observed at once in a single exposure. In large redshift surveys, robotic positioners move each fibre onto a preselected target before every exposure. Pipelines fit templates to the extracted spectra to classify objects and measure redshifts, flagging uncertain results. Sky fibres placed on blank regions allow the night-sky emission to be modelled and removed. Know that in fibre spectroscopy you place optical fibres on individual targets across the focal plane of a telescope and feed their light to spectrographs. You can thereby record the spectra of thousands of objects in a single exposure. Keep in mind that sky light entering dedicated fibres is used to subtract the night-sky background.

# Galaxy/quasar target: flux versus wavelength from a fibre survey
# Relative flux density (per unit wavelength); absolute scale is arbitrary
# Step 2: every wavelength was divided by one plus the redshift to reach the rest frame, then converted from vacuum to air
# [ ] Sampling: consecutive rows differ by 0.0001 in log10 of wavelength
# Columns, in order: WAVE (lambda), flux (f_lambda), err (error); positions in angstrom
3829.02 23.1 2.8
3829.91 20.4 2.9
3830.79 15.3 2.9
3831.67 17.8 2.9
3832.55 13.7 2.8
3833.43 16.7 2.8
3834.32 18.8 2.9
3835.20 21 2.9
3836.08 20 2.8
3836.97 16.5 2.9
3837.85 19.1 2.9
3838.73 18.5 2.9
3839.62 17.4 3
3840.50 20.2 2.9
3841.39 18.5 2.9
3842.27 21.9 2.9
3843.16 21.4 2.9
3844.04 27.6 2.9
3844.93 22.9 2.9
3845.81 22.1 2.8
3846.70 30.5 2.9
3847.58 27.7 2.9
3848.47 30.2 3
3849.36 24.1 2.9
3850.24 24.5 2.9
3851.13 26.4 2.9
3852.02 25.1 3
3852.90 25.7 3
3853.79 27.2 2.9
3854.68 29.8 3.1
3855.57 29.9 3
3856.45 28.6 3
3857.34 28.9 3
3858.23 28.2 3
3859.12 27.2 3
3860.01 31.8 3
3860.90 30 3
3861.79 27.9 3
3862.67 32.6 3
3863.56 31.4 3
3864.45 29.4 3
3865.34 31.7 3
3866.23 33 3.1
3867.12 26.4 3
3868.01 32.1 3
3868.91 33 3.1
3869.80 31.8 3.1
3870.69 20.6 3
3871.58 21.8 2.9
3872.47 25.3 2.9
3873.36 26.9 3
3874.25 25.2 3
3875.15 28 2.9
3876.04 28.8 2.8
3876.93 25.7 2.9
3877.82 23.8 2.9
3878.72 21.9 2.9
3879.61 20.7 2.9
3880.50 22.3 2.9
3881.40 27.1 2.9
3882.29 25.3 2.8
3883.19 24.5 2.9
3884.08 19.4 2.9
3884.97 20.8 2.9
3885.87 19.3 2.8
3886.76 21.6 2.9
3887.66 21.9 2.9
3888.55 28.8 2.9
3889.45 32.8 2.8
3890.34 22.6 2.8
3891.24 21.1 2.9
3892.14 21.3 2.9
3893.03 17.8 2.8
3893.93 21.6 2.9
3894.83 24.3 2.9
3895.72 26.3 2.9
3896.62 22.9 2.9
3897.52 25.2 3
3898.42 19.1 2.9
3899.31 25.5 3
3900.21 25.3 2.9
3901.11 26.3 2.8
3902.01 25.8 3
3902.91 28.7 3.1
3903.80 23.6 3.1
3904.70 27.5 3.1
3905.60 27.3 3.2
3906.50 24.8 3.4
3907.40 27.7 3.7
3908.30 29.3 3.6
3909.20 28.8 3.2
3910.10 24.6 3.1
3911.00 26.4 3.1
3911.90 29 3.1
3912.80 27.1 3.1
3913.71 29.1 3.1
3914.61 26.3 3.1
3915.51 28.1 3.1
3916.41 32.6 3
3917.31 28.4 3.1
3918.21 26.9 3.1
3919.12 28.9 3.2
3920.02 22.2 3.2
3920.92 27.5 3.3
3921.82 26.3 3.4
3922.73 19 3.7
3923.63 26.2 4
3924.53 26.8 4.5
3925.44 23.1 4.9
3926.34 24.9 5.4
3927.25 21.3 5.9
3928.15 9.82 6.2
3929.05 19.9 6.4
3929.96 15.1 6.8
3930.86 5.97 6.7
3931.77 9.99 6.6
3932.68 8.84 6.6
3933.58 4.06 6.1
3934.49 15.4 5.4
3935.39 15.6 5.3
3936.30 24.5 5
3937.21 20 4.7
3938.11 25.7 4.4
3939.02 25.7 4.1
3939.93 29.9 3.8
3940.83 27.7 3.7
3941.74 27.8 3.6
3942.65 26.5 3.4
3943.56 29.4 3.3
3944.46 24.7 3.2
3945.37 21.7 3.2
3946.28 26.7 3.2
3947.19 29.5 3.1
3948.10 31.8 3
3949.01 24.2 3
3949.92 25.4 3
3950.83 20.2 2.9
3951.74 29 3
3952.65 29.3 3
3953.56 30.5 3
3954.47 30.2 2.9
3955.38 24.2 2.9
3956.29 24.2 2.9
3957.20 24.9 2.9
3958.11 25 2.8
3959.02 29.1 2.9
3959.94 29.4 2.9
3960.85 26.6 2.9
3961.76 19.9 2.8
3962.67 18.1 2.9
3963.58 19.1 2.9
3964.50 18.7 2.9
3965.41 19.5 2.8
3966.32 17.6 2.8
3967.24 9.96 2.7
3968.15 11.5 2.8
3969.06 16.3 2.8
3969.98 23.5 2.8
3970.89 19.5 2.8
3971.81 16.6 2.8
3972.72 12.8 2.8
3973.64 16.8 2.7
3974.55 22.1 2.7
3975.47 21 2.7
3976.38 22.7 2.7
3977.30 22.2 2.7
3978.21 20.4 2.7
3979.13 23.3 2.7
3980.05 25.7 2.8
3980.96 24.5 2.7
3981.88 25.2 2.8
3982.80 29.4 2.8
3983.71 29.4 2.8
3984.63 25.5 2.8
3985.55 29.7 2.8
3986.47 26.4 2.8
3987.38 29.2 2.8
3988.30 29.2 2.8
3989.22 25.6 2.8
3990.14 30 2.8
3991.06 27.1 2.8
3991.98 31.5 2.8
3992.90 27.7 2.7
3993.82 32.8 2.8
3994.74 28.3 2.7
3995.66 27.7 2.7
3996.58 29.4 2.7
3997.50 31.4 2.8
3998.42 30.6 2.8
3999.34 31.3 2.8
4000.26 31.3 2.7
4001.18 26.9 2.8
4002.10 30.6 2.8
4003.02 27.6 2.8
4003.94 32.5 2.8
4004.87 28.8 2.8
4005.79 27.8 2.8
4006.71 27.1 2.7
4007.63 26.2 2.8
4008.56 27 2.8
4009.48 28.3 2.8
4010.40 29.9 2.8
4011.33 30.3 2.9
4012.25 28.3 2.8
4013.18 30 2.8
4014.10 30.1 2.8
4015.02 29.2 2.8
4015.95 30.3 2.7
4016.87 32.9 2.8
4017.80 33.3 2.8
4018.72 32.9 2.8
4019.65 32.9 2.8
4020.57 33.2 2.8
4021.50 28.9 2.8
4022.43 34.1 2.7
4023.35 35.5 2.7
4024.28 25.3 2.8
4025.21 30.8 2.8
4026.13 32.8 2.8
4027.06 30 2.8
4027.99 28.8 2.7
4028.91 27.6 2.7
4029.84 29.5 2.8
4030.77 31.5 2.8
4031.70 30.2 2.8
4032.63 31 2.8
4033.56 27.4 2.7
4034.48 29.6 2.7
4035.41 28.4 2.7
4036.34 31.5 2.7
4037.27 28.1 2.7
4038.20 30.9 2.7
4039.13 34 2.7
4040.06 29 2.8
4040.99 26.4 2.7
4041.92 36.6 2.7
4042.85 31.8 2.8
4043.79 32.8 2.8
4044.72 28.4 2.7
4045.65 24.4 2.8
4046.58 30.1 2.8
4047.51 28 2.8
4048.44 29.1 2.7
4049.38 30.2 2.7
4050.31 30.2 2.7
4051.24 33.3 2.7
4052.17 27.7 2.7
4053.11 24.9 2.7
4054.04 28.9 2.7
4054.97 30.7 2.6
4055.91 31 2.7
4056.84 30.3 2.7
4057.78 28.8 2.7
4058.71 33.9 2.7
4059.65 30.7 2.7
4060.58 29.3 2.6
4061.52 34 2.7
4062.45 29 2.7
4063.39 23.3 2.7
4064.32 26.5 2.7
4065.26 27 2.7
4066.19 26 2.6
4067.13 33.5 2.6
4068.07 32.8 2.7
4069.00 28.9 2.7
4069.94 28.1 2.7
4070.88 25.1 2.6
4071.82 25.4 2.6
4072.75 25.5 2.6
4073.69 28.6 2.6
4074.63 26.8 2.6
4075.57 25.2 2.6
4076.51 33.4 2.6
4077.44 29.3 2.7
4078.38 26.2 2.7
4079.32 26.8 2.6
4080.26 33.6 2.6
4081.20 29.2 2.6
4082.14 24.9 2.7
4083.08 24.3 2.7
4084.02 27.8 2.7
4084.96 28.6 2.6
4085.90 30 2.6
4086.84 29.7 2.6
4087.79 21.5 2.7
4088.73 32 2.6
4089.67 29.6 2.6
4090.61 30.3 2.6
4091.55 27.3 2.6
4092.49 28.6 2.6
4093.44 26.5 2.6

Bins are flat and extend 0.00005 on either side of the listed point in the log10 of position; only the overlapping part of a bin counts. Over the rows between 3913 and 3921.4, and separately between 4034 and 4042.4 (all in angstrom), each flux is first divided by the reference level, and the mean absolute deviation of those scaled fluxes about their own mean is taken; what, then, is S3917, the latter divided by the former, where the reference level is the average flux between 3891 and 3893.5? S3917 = 1.3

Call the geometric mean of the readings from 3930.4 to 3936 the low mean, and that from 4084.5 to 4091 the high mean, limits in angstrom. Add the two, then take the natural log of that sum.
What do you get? 3.63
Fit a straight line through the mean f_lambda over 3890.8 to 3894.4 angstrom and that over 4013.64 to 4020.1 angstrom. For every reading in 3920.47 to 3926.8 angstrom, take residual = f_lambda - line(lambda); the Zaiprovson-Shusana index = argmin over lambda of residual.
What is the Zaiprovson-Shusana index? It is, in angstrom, 3922.73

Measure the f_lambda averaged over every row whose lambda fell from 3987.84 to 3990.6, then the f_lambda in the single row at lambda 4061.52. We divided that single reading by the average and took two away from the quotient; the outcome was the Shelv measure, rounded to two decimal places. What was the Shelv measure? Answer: -0.80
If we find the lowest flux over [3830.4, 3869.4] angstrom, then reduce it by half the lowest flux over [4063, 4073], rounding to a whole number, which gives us 2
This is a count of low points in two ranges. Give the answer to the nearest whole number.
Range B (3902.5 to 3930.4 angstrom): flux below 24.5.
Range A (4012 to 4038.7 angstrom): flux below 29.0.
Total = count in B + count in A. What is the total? 16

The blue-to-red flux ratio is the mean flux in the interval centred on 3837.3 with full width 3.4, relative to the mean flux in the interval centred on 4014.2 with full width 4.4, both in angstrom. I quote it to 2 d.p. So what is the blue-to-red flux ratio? 0.63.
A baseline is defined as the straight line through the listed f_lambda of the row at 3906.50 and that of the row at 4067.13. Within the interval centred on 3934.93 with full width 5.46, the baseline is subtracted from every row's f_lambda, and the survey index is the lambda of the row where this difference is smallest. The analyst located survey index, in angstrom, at 3933.58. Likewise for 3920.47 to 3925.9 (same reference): 3922.73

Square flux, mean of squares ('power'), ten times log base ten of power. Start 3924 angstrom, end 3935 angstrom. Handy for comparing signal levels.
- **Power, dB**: 25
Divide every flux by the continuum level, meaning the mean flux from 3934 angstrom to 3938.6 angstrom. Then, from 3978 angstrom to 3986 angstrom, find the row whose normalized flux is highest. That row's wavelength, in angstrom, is 3985.55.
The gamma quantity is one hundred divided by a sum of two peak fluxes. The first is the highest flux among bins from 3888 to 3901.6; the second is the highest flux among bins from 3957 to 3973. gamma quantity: 1.61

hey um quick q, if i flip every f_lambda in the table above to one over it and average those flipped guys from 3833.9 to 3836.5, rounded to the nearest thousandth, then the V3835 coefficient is 0.050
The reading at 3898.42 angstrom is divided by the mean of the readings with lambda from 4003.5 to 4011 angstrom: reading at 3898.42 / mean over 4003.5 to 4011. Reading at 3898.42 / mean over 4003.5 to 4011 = 0.7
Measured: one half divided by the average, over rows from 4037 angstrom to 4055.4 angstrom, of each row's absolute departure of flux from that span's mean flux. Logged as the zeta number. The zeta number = 0.22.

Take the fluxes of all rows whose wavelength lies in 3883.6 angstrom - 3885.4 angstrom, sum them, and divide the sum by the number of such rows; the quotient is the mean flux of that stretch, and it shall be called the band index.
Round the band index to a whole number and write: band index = 20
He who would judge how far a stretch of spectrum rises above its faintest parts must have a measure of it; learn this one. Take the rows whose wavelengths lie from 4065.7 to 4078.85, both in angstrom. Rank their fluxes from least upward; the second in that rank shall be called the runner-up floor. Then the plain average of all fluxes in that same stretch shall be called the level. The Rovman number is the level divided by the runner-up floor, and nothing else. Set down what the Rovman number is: 1.119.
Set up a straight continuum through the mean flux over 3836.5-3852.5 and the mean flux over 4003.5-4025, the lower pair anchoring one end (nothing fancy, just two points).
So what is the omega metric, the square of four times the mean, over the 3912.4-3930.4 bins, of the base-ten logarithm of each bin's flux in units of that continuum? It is 0.031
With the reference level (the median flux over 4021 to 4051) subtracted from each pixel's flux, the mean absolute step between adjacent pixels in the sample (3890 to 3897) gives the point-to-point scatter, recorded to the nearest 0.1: 2.4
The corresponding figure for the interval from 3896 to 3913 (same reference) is 2.6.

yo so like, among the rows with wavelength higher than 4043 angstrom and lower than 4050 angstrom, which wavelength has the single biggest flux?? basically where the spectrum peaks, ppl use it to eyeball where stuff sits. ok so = 4043.79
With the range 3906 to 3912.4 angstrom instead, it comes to 3908.30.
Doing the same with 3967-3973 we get 3969.98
